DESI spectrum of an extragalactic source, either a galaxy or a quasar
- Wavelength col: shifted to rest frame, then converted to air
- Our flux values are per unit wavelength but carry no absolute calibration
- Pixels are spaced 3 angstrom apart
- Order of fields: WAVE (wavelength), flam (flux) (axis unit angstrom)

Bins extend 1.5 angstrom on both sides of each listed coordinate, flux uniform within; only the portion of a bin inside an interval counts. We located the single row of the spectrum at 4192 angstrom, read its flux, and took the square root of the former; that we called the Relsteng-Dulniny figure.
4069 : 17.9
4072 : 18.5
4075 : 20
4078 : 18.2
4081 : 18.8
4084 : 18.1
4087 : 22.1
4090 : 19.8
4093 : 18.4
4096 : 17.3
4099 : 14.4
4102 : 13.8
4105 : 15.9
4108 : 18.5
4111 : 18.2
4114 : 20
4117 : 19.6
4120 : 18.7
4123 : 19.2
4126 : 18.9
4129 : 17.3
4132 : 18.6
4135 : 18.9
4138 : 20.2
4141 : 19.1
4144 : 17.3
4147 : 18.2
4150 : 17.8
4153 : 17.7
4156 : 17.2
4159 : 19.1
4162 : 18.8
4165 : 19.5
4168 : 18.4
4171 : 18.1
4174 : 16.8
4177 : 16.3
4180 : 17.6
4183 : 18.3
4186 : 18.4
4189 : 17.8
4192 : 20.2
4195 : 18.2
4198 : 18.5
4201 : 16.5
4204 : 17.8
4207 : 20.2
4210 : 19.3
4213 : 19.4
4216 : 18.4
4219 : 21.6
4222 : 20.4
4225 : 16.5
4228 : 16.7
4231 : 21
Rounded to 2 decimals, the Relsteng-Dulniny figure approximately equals 4.49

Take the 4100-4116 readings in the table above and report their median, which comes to 18.2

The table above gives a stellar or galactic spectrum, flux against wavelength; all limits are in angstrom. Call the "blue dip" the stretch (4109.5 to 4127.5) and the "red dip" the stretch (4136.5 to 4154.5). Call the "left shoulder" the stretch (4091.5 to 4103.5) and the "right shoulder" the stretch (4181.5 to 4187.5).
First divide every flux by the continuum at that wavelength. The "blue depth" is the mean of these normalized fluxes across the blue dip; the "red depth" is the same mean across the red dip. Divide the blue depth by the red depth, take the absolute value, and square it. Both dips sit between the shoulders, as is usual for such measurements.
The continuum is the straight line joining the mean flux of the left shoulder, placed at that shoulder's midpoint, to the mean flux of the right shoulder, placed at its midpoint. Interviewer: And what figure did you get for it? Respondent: 1.18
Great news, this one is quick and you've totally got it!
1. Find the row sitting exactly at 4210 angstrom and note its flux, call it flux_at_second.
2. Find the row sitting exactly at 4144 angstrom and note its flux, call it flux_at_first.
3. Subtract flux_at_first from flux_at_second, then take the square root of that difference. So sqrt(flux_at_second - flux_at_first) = 1.41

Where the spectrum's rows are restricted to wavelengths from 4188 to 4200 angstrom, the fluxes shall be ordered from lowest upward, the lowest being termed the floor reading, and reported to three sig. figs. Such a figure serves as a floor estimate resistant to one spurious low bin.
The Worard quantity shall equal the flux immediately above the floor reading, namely 18.2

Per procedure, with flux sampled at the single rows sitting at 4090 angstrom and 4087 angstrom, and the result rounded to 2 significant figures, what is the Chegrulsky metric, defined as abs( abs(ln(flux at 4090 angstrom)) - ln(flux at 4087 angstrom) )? 0.11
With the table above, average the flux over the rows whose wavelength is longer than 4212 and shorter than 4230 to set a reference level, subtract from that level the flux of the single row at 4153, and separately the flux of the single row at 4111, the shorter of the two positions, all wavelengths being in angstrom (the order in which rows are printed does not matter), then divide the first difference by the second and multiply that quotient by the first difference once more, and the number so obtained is 2.0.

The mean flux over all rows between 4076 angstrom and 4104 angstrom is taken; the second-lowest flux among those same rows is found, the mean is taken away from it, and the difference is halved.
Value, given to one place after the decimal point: -1.7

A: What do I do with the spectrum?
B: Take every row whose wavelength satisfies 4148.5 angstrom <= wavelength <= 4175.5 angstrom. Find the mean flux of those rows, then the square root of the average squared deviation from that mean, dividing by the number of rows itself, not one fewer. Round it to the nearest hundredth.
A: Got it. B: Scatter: 0.83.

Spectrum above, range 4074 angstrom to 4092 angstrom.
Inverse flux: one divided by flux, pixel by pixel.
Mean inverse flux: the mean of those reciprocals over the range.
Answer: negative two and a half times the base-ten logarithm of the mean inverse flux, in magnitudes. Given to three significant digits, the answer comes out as 3.22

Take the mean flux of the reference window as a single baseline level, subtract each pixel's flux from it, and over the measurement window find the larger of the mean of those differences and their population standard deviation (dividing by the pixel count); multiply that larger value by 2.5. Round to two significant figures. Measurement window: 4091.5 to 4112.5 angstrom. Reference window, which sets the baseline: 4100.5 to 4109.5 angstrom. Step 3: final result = 4.5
